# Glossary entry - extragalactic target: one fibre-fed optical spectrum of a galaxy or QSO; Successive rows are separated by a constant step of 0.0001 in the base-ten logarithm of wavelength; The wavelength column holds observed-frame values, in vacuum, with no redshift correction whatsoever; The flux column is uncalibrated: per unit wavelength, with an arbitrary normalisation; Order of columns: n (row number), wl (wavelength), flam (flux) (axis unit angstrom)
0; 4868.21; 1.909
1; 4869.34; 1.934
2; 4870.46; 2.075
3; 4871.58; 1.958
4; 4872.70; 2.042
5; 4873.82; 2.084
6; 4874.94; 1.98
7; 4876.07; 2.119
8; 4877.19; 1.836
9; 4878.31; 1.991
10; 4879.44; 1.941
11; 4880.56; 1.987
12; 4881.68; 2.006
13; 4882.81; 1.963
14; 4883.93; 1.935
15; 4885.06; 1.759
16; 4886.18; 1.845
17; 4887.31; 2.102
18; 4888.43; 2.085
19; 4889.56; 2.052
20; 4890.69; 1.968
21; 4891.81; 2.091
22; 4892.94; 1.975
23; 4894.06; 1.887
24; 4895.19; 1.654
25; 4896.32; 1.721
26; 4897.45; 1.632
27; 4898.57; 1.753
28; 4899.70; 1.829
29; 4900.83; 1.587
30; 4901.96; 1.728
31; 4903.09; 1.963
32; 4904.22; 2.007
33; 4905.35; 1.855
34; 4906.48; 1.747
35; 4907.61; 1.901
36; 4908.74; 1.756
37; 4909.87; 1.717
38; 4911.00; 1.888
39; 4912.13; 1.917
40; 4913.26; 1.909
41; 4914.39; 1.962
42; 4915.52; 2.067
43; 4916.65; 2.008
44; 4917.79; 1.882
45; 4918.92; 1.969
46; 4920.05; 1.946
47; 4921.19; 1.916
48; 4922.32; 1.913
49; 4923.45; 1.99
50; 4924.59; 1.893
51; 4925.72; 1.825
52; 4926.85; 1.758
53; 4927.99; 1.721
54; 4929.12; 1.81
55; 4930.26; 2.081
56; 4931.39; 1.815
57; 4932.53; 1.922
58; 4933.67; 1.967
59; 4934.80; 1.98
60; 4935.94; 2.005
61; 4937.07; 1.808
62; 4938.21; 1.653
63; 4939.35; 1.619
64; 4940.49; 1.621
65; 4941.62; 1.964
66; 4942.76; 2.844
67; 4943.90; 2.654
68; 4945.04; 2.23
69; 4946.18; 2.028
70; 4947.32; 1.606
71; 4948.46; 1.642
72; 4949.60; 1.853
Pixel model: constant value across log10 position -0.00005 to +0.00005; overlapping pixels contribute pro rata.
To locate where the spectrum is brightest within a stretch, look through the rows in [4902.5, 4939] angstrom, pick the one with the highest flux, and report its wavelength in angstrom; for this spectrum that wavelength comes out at 4930.26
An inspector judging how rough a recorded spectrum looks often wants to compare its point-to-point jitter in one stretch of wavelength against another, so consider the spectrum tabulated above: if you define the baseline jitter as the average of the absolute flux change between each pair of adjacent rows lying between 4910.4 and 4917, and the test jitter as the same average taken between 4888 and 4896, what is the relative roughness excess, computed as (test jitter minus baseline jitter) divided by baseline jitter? 1.2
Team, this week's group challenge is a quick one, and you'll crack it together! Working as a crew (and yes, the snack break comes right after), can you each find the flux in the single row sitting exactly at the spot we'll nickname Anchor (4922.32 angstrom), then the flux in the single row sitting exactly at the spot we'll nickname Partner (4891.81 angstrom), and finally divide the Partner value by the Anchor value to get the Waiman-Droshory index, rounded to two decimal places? 1.09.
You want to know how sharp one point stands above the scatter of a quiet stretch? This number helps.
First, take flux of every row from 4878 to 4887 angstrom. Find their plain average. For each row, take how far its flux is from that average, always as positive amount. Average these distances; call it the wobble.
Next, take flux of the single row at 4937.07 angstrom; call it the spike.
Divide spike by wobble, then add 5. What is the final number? 34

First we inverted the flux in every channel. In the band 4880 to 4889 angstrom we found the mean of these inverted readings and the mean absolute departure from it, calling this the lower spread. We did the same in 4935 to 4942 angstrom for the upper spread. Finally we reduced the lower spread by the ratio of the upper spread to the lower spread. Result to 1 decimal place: -2.0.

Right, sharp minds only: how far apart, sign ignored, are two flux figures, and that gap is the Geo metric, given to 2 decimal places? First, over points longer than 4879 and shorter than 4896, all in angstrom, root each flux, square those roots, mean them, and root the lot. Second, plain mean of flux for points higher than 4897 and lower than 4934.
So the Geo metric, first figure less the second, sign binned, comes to 0.47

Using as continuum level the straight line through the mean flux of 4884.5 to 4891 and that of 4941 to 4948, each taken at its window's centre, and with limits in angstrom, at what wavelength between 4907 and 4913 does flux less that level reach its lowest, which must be 4909.87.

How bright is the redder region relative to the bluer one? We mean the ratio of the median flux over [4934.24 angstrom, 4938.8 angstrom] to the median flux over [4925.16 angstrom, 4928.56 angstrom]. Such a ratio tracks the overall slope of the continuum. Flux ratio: 1.08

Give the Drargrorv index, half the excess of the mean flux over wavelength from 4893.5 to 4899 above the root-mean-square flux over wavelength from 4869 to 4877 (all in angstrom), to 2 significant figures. -0.15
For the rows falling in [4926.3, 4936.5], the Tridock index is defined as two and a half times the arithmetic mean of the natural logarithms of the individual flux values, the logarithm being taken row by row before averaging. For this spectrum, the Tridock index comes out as 1.59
